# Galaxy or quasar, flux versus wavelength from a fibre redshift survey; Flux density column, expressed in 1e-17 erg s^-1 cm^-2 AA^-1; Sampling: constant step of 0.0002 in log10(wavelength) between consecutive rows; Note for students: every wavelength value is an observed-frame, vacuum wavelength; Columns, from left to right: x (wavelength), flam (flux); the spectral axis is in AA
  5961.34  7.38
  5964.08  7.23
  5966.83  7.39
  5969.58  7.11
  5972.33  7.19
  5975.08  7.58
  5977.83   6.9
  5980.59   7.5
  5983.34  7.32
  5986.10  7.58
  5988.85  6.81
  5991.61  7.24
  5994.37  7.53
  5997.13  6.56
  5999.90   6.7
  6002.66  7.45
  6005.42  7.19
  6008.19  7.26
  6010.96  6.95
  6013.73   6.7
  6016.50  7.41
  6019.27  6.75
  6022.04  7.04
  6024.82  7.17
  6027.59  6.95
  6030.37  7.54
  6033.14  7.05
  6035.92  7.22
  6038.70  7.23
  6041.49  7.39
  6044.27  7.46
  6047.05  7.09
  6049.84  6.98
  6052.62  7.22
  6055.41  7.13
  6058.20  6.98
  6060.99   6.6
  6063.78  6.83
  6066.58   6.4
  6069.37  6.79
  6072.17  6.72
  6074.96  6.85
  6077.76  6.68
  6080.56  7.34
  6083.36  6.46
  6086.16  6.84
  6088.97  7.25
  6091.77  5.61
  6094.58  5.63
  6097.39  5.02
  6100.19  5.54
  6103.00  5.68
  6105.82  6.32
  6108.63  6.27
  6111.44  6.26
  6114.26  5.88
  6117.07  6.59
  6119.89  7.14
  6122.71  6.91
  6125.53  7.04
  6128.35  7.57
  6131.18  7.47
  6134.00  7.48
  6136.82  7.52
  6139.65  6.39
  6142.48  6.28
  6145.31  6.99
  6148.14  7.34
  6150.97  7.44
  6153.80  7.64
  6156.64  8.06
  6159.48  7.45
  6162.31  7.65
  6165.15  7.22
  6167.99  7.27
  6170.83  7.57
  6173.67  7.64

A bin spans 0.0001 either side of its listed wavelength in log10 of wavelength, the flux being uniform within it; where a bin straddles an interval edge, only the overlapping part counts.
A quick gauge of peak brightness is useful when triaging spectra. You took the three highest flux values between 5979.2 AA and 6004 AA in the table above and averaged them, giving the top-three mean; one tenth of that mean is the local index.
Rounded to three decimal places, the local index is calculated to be 0.754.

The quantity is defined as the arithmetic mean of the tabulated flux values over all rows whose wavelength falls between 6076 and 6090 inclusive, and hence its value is 6.9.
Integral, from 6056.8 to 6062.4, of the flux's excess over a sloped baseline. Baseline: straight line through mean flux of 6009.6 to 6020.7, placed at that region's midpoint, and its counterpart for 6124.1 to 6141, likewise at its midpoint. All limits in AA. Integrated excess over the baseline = -2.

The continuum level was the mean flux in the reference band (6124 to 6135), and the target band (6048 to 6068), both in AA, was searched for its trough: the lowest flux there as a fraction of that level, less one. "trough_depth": -0.13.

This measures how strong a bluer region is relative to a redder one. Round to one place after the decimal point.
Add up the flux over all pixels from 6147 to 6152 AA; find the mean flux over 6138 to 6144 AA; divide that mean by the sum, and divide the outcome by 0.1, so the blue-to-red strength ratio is 4.3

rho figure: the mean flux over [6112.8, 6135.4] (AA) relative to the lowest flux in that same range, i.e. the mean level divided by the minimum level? 1.19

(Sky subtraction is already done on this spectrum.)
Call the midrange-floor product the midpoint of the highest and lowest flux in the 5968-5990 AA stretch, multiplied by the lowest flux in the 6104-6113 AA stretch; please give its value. 45.0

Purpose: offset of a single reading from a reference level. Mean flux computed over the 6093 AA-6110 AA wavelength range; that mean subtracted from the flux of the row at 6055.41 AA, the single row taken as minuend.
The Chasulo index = 1.4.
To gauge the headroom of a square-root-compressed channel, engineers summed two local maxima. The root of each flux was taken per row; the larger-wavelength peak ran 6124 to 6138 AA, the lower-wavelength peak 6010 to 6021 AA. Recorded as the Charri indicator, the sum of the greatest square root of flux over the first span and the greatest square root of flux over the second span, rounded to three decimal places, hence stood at 5.473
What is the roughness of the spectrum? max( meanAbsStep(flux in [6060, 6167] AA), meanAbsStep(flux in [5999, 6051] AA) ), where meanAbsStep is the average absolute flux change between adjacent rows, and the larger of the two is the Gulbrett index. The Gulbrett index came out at 0.39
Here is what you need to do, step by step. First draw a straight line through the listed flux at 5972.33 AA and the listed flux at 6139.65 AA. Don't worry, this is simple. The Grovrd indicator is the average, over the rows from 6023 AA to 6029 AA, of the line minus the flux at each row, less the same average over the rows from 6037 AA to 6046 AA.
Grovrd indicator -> 0.4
